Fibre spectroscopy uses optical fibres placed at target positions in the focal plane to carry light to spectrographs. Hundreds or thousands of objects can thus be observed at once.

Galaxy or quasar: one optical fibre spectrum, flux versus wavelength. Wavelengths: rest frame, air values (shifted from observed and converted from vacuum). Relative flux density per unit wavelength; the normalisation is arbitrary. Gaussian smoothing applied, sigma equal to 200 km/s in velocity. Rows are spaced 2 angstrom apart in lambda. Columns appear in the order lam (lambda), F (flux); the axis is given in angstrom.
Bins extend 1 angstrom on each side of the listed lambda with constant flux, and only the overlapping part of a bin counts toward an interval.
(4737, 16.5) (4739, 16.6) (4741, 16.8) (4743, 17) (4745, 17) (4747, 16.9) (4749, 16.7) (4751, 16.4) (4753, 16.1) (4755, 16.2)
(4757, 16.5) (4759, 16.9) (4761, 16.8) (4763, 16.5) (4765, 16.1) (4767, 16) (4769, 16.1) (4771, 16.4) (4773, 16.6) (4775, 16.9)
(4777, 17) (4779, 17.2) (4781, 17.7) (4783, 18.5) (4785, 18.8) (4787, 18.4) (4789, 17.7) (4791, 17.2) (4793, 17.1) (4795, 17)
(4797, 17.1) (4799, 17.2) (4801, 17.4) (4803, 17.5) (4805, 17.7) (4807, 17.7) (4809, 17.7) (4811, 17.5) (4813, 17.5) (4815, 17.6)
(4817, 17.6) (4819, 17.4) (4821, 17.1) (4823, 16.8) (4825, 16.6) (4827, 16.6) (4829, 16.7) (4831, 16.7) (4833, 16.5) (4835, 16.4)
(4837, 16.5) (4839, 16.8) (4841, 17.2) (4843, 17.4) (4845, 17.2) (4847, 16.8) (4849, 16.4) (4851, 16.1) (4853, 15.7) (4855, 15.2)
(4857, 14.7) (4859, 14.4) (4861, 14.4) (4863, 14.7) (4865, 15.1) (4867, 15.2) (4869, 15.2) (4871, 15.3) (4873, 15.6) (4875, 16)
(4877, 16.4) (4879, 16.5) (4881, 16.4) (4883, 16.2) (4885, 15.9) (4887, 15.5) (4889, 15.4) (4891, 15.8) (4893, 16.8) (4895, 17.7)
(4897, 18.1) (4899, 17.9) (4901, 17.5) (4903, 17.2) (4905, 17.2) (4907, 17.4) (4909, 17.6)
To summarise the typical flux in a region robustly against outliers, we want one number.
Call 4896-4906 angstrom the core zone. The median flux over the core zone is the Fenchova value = 17.5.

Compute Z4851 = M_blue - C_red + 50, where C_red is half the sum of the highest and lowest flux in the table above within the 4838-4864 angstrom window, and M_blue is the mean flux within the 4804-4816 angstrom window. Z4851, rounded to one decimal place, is 51.7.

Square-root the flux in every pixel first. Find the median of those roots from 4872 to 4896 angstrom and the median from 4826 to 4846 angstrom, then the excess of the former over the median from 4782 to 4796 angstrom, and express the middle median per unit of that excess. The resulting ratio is -21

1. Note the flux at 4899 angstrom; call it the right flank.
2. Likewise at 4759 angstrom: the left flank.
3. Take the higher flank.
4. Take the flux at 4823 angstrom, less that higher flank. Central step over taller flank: -1.1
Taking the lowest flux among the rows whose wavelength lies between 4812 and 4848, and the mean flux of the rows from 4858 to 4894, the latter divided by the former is 0.95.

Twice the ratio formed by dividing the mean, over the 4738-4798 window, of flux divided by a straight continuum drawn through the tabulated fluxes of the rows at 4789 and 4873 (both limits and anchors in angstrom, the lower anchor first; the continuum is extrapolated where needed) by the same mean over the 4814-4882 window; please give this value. 1.86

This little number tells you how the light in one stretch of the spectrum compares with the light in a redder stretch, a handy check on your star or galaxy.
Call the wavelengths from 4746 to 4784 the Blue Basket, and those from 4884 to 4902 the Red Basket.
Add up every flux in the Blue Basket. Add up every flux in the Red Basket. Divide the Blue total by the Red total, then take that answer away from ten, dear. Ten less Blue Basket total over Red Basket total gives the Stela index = 7.9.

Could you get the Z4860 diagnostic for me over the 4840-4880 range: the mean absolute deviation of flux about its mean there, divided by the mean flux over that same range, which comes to 0.051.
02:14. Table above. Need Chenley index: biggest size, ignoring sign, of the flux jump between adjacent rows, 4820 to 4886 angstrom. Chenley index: 0.5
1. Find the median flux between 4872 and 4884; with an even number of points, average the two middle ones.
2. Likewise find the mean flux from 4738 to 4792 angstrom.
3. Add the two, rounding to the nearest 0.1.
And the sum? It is 33.2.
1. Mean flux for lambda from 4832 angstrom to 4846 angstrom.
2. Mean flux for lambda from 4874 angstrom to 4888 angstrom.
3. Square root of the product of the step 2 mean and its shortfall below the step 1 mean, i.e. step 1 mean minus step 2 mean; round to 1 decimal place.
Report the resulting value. 3.4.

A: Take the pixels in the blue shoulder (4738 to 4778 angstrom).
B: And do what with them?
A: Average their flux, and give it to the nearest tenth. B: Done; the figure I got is 16.6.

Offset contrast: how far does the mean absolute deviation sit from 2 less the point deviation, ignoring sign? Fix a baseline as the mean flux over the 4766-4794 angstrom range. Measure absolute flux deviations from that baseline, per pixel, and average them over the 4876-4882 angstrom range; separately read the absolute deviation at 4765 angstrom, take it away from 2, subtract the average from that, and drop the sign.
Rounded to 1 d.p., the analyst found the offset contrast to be 0.0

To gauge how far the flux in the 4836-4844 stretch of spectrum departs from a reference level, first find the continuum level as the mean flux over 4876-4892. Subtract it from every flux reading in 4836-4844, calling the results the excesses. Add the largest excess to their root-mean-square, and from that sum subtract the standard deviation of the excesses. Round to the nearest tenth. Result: 2.1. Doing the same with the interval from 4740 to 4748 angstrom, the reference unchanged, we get 1.8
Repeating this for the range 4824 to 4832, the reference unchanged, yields 1.3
